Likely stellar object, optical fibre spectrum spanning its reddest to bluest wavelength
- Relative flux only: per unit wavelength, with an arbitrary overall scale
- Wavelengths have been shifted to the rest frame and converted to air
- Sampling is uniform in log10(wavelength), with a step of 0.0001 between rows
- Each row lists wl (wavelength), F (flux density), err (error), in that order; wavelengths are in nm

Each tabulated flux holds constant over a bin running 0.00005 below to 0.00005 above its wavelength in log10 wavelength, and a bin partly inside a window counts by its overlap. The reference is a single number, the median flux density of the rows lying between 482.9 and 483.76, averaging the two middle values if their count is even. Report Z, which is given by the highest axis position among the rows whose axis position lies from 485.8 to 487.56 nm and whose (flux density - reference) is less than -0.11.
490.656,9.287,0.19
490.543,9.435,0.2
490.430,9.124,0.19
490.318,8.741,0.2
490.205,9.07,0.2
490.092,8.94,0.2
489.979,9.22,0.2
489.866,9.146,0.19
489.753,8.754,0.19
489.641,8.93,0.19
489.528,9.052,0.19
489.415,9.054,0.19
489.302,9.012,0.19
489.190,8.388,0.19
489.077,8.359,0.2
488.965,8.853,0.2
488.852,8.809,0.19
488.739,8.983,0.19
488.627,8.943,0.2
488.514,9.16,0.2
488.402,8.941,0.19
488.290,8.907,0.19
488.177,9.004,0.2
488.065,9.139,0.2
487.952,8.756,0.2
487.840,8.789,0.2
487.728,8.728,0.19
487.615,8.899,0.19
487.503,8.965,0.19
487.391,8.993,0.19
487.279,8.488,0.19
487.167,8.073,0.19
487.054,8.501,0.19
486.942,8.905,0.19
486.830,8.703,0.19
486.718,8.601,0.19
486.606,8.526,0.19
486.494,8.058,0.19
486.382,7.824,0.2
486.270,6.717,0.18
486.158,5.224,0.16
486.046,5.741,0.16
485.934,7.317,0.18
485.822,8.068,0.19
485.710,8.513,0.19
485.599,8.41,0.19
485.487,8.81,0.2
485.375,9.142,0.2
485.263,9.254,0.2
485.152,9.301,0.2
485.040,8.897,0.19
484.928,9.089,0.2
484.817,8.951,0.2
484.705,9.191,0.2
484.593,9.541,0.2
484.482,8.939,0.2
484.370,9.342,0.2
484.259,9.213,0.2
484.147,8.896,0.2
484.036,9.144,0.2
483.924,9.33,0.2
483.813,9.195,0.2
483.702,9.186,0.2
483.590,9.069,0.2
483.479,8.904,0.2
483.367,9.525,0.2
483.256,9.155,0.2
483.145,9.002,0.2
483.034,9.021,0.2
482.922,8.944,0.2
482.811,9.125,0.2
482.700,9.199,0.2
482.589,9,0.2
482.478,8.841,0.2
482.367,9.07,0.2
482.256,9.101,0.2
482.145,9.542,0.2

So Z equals 487.279 nm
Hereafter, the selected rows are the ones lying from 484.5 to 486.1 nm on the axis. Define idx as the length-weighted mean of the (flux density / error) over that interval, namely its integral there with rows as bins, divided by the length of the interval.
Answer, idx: 44.4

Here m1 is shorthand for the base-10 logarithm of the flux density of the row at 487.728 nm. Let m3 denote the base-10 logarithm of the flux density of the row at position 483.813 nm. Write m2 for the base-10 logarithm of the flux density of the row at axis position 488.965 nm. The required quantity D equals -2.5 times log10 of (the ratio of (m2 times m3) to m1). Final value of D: 0.03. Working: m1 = 0.941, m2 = 0.947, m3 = 0.96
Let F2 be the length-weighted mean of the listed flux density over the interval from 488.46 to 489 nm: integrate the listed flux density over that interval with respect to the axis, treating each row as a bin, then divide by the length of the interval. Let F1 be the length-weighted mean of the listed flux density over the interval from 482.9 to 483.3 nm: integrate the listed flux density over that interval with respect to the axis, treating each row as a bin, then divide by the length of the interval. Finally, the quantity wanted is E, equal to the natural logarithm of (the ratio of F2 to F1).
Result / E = -0.01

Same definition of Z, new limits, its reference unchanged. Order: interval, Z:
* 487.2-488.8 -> 488.290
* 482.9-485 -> 484.147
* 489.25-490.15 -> 489.753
